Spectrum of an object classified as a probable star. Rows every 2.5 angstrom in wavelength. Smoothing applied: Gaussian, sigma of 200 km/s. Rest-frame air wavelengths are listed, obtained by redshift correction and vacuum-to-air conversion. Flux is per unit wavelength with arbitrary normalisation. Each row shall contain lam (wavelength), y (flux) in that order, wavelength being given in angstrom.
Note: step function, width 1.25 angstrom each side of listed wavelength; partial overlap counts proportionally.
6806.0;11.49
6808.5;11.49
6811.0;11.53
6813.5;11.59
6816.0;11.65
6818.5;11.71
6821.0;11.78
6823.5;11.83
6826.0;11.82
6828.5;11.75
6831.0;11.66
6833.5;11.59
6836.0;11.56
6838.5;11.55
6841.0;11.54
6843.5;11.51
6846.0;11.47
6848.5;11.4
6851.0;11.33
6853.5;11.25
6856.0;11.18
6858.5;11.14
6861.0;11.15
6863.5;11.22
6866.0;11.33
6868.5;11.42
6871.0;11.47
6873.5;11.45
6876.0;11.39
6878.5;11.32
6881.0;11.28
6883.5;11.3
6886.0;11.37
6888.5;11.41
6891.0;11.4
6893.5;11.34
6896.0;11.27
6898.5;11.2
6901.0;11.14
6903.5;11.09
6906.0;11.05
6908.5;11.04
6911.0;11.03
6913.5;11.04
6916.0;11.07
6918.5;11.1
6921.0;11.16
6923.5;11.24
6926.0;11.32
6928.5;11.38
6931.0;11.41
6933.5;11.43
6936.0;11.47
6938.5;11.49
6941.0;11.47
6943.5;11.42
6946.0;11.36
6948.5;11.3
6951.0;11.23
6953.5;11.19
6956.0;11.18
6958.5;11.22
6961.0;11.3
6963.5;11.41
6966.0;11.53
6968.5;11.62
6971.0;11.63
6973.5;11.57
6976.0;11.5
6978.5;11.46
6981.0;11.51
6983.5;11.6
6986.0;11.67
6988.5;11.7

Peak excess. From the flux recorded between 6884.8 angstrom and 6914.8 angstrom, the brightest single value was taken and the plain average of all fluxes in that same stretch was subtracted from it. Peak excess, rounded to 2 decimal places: 0.21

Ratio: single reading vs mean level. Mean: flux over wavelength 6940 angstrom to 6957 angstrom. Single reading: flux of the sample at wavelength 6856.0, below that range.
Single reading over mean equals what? 0.99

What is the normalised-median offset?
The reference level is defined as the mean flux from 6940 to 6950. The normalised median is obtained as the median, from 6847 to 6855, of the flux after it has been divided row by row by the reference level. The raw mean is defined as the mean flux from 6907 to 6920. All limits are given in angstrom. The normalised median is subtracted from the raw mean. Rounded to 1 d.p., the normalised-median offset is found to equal 10.1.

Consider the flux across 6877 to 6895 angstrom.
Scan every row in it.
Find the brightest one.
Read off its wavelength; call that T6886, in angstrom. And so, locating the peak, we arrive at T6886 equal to 6888.5 angstrom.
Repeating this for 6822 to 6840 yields 6823.5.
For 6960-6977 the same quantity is 6971.0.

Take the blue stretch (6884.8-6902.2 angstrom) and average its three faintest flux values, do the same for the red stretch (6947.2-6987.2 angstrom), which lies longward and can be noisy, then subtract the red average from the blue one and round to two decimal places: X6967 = 0.01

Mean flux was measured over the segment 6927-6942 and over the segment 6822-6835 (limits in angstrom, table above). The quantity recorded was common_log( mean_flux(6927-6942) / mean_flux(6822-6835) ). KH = -0.011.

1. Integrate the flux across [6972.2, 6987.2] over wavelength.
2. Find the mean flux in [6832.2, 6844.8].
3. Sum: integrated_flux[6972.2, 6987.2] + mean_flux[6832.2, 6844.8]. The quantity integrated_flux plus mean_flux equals 185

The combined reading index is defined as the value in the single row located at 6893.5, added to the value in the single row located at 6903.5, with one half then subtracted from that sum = 21.9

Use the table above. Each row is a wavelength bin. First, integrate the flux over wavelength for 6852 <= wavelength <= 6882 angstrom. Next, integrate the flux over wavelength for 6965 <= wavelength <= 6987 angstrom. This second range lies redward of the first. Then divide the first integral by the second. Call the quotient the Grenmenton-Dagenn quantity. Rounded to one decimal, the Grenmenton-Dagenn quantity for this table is 1.3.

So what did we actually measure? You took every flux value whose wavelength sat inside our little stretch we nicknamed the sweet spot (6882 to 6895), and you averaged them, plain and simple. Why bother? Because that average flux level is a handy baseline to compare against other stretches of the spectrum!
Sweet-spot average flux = 11.4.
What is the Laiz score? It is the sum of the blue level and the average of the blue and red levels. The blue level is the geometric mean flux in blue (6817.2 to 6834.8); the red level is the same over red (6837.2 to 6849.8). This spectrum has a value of 23.3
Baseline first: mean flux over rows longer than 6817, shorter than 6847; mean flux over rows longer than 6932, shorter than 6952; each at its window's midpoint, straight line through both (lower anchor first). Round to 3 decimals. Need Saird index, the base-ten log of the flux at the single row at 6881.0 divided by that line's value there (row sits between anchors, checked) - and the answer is -0.010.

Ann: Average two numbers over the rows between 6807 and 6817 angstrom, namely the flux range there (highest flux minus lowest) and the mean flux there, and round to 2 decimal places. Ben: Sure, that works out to 5.86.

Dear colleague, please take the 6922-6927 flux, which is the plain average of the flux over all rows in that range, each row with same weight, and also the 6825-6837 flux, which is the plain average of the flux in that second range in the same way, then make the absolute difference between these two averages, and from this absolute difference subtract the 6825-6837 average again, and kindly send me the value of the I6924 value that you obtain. -11.3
